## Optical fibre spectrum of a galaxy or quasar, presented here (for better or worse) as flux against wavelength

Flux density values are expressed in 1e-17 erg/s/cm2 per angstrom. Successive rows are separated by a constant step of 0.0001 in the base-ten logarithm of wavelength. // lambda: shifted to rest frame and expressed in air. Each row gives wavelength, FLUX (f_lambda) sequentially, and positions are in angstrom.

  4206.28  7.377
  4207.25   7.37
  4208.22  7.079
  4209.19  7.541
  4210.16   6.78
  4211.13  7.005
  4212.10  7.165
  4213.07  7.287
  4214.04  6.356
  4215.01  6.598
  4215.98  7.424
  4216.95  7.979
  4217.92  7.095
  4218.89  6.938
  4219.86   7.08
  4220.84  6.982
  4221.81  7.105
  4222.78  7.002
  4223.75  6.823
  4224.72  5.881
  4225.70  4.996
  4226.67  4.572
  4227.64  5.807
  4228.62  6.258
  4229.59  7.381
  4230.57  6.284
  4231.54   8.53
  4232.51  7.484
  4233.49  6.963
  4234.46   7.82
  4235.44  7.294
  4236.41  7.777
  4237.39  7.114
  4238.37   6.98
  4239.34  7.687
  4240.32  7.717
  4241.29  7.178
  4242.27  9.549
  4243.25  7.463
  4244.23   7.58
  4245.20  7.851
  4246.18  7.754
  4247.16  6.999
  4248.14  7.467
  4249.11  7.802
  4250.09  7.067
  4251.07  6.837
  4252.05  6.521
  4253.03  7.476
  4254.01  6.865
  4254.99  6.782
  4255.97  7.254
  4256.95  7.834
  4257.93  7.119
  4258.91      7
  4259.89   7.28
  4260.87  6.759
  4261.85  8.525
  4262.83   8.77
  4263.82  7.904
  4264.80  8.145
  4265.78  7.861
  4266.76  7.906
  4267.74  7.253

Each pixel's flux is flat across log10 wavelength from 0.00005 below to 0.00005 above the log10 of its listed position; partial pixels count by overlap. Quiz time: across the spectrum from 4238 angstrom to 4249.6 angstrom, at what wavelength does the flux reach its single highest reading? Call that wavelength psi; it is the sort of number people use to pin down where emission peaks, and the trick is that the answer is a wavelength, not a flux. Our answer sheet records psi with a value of 4242.27 angstrom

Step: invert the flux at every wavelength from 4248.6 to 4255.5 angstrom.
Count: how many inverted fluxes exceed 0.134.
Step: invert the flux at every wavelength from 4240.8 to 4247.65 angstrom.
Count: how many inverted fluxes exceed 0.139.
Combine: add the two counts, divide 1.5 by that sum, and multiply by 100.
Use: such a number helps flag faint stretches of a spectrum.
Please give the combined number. 21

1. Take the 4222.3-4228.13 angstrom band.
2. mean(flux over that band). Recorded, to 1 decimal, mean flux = 5.8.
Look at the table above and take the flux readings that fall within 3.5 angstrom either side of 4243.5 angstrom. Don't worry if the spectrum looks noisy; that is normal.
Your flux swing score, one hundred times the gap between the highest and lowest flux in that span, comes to 237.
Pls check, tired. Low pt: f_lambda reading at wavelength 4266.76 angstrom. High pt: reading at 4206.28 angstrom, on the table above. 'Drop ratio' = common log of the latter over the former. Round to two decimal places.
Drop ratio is -0.03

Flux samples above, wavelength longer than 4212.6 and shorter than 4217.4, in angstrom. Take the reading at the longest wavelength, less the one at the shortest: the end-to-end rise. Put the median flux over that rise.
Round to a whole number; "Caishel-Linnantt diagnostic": 11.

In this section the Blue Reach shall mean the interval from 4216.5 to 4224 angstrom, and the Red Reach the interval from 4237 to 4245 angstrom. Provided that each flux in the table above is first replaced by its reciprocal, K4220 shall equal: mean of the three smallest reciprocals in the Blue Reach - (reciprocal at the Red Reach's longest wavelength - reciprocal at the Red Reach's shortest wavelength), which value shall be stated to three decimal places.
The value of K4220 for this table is 0.144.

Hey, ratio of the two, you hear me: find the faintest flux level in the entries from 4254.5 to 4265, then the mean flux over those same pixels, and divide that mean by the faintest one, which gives 1.12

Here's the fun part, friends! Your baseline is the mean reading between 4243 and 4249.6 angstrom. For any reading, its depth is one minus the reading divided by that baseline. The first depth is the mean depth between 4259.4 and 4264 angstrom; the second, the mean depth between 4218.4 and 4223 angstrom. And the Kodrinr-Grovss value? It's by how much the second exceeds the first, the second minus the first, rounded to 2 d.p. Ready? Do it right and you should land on 0.11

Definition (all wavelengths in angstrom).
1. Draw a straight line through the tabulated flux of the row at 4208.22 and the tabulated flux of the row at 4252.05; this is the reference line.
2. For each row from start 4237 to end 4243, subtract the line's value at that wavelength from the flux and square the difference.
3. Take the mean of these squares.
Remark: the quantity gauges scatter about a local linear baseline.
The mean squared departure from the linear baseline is 1.8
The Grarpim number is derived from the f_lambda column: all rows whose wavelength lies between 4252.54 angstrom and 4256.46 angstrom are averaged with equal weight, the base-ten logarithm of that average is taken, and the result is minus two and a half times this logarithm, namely -2.13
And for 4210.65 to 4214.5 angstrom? -2.11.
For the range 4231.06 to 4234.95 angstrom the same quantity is -2.22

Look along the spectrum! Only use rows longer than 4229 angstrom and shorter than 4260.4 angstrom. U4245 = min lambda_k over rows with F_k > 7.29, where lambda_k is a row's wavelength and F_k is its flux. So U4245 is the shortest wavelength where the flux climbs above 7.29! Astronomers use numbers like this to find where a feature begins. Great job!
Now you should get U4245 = 4229.59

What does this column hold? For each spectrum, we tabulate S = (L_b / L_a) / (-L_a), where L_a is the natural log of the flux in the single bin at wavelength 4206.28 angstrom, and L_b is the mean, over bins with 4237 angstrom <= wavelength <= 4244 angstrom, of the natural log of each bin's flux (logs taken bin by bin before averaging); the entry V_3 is -0.509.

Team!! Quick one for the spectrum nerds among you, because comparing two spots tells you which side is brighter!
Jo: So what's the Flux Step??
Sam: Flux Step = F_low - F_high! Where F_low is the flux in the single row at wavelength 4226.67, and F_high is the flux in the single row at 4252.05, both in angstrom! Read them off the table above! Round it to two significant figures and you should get -1.9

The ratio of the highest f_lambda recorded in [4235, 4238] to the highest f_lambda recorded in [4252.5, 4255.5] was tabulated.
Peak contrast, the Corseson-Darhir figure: 1.04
